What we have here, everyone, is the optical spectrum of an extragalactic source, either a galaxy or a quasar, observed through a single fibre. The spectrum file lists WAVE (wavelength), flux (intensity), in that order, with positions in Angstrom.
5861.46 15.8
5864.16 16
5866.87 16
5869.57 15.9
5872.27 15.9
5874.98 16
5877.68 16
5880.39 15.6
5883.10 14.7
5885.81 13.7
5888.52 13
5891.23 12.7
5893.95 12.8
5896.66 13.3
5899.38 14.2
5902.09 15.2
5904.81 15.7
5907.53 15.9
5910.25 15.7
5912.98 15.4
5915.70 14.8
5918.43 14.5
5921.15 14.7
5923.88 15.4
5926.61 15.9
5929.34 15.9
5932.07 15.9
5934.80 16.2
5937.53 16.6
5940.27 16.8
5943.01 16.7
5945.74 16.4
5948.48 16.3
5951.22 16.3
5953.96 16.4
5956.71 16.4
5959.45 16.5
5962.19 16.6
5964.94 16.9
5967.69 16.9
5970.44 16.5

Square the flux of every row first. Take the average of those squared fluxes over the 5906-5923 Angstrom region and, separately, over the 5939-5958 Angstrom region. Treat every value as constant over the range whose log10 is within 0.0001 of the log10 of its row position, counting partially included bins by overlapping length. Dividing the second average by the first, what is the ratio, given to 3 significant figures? 1.18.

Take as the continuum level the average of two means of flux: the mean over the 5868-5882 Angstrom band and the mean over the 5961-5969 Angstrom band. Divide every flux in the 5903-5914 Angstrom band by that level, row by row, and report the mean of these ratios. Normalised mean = 0.96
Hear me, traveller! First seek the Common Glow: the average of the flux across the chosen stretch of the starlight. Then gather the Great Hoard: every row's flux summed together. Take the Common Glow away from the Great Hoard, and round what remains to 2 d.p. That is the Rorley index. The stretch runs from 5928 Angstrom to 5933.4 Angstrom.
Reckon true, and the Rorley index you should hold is 15.90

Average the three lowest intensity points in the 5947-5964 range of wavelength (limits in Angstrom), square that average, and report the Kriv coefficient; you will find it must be 267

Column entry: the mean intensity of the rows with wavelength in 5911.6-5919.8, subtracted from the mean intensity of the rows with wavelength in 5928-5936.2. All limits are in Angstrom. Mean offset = 1.1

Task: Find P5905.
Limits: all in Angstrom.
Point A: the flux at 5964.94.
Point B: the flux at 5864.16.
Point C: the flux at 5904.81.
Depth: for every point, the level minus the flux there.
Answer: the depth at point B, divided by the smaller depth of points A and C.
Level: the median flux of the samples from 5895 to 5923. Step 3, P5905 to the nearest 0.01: 0.53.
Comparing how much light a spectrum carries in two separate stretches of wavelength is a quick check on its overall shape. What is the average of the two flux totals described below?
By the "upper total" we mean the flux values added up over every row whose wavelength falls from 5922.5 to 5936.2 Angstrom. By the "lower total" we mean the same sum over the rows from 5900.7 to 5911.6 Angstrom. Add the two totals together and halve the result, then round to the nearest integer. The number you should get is 71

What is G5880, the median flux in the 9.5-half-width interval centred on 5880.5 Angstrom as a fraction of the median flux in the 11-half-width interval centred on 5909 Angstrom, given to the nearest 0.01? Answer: 1.02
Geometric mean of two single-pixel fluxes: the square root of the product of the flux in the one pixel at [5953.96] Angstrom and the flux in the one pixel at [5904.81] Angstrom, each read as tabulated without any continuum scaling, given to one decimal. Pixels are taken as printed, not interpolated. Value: 16.0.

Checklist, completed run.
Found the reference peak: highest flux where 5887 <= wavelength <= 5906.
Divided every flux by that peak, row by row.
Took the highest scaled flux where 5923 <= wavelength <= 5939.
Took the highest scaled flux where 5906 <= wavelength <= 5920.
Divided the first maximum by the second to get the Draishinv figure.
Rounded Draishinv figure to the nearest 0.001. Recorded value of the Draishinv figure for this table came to 1.044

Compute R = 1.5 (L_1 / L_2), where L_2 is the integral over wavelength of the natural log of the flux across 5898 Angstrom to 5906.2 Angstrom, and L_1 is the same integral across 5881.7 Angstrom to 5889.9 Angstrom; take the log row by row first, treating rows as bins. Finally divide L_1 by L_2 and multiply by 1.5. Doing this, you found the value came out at 1.45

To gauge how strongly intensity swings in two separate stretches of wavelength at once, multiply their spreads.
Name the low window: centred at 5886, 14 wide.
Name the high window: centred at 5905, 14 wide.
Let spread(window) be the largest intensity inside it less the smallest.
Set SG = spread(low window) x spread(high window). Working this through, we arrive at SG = 4.93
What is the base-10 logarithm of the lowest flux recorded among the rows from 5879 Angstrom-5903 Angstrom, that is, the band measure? 1.10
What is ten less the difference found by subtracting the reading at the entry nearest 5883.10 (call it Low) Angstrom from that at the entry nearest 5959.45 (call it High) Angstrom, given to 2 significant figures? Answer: 8.2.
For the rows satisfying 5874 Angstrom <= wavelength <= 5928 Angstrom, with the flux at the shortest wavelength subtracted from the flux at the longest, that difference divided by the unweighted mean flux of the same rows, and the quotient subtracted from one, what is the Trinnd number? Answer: 1.01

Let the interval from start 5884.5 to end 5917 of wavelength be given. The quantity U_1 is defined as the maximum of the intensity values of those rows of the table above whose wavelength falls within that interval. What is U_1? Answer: 15.9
